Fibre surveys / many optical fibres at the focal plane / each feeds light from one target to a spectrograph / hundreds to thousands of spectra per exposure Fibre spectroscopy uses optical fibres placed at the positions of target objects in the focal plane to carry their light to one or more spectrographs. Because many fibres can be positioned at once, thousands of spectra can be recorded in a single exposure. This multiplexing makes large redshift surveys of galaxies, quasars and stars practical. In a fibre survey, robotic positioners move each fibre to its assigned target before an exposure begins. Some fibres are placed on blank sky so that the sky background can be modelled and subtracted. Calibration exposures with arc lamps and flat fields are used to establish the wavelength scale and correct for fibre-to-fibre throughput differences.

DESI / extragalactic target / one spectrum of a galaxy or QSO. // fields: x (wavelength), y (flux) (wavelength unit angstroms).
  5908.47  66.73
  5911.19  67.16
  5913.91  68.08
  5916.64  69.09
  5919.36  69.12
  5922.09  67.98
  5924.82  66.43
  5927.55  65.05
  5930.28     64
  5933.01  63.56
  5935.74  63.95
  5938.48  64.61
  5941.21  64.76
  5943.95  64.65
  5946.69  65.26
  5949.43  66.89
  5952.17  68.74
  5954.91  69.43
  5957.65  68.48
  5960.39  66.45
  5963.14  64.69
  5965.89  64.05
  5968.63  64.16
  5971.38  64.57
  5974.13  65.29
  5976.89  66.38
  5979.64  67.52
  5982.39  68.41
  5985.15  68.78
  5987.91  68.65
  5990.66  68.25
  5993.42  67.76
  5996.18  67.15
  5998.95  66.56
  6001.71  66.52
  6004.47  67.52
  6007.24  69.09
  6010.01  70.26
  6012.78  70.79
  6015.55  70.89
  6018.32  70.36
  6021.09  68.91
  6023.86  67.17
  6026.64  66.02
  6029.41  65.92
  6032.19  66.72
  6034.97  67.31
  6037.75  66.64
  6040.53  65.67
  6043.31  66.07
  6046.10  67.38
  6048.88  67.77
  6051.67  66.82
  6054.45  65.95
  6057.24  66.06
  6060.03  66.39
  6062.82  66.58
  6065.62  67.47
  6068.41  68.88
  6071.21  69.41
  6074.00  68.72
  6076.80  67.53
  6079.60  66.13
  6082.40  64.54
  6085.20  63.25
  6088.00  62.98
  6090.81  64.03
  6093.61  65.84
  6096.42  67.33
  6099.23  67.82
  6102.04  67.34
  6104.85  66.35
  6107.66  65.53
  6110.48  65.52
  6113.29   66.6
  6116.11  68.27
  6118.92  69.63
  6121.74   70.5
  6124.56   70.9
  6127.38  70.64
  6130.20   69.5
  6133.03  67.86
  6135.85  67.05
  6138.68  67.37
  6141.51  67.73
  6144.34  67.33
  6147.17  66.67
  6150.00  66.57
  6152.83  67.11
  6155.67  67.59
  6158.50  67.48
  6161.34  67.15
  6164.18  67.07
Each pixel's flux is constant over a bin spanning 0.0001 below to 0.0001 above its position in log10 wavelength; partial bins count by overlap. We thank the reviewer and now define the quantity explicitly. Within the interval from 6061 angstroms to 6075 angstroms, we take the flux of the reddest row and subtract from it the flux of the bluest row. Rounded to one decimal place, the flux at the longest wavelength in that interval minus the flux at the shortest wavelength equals 2.1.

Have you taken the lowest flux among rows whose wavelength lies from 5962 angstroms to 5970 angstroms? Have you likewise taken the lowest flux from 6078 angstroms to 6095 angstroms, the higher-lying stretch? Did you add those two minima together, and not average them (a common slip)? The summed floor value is 127.0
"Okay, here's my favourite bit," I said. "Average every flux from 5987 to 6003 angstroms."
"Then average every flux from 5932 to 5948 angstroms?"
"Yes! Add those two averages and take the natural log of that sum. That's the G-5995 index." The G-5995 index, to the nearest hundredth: 4.88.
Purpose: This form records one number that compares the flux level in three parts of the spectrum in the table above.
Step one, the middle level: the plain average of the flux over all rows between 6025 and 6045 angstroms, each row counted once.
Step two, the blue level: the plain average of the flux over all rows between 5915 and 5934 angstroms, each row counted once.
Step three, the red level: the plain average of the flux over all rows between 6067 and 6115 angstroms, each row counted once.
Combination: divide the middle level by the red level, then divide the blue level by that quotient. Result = 66.5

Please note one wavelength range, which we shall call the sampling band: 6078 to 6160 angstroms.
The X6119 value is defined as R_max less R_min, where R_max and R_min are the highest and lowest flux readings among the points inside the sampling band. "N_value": 8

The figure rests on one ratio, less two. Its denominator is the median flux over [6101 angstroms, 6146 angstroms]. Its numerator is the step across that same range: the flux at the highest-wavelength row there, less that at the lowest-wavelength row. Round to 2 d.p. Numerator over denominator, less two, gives -2.00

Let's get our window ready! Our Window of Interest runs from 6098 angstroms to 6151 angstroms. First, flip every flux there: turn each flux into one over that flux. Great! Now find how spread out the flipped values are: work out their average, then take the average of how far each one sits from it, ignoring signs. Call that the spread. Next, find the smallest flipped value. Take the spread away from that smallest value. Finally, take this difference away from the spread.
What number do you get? -0.0135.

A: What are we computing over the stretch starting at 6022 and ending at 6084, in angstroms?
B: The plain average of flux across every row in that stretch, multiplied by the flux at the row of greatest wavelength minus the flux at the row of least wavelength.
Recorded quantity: -176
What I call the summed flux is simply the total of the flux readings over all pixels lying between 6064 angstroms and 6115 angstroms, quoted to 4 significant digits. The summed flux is 1195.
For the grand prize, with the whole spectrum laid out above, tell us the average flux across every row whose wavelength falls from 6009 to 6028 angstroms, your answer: 69.2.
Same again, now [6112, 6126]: 69.2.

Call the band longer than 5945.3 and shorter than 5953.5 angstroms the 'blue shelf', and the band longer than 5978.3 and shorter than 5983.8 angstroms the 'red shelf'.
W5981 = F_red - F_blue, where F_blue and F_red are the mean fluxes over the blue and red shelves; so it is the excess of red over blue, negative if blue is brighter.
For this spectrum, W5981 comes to 1.0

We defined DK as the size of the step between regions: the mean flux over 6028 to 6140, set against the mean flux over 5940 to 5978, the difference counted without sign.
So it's 1.1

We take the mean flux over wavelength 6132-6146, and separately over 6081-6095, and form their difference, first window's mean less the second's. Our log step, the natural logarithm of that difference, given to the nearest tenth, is 1.2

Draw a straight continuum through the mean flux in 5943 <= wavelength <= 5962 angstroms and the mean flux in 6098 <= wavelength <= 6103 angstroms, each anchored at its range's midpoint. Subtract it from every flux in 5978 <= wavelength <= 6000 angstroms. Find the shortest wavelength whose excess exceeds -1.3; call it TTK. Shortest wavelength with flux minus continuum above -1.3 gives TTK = 5979.64 angstroms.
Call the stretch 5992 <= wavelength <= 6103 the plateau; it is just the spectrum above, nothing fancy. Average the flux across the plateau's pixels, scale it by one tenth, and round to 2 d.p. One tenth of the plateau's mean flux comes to 6.71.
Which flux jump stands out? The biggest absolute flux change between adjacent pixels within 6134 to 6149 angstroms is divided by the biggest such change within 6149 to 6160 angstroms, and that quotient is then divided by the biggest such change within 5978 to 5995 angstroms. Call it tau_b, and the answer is 1.4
